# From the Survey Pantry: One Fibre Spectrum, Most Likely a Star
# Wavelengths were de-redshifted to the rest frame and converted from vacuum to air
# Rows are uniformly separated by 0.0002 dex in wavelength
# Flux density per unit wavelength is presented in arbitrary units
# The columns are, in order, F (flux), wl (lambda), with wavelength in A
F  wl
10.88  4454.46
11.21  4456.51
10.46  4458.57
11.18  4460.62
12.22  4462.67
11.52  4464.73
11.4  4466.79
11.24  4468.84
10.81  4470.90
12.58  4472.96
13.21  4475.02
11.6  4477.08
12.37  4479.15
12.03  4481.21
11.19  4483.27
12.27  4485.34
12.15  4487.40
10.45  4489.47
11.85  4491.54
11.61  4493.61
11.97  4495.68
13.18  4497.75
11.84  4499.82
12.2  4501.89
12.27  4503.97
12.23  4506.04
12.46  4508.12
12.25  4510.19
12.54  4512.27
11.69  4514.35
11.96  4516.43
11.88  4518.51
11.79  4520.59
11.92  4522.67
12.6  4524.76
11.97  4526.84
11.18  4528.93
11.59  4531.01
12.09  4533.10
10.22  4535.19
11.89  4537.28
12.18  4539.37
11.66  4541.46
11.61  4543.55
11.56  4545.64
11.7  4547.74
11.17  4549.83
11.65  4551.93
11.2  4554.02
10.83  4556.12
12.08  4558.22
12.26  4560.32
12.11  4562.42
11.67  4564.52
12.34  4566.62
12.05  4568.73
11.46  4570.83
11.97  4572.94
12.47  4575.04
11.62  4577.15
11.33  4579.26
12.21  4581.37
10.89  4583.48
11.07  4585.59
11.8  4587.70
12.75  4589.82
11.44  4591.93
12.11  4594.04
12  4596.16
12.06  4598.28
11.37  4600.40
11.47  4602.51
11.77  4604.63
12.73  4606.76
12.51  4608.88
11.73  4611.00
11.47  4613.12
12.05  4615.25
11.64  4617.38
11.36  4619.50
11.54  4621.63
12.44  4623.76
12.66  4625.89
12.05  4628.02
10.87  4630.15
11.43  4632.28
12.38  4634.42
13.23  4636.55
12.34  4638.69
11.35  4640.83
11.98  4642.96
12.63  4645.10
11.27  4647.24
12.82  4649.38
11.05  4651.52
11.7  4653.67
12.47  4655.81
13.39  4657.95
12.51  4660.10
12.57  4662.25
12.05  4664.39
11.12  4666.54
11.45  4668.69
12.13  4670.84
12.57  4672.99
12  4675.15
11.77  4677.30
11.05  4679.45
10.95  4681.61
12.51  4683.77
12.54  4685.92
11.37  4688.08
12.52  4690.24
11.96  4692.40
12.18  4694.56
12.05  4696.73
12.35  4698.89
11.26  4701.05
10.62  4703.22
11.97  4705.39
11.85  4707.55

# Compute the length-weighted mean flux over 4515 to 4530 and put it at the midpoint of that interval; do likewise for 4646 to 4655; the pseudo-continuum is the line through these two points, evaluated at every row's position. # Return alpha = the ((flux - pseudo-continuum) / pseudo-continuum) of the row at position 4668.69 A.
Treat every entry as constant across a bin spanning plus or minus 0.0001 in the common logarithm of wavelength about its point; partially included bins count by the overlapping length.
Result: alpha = -0.02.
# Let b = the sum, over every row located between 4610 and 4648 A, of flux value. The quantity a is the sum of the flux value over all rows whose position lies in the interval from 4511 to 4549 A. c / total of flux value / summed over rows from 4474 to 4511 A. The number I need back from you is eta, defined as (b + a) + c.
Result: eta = 644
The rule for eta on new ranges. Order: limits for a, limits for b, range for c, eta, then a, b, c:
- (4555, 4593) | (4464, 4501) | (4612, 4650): 641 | 212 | 213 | 216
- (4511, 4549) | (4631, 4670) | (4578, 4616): 643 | 212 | 218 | 213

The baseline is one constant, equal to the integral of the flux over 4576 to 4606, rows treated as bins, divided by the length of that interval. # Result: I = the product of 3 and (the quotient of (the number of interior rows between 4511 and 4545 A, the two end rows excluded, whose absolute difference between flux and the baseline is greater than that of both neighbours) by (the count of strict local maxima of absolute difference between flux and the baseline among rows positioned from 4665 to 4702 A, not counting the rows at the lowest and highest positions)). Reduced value 3.0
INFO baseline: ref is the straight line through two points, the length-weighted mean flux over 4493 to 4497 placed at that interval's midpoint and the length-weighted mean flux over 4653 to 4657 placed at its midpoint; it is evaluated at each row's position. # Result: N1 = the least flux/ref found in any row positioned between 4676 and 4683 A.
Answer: 0.90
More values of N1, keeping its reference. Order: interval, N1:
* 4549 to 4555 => 0.93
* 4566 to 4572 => 0.95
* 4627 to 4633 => 0.90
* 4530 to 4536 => 0.85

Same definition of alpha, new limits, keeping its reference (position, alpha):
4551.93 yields -0.02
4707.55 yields 0.01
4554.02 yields -0.06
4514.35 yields -0.02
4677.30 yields 0.00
